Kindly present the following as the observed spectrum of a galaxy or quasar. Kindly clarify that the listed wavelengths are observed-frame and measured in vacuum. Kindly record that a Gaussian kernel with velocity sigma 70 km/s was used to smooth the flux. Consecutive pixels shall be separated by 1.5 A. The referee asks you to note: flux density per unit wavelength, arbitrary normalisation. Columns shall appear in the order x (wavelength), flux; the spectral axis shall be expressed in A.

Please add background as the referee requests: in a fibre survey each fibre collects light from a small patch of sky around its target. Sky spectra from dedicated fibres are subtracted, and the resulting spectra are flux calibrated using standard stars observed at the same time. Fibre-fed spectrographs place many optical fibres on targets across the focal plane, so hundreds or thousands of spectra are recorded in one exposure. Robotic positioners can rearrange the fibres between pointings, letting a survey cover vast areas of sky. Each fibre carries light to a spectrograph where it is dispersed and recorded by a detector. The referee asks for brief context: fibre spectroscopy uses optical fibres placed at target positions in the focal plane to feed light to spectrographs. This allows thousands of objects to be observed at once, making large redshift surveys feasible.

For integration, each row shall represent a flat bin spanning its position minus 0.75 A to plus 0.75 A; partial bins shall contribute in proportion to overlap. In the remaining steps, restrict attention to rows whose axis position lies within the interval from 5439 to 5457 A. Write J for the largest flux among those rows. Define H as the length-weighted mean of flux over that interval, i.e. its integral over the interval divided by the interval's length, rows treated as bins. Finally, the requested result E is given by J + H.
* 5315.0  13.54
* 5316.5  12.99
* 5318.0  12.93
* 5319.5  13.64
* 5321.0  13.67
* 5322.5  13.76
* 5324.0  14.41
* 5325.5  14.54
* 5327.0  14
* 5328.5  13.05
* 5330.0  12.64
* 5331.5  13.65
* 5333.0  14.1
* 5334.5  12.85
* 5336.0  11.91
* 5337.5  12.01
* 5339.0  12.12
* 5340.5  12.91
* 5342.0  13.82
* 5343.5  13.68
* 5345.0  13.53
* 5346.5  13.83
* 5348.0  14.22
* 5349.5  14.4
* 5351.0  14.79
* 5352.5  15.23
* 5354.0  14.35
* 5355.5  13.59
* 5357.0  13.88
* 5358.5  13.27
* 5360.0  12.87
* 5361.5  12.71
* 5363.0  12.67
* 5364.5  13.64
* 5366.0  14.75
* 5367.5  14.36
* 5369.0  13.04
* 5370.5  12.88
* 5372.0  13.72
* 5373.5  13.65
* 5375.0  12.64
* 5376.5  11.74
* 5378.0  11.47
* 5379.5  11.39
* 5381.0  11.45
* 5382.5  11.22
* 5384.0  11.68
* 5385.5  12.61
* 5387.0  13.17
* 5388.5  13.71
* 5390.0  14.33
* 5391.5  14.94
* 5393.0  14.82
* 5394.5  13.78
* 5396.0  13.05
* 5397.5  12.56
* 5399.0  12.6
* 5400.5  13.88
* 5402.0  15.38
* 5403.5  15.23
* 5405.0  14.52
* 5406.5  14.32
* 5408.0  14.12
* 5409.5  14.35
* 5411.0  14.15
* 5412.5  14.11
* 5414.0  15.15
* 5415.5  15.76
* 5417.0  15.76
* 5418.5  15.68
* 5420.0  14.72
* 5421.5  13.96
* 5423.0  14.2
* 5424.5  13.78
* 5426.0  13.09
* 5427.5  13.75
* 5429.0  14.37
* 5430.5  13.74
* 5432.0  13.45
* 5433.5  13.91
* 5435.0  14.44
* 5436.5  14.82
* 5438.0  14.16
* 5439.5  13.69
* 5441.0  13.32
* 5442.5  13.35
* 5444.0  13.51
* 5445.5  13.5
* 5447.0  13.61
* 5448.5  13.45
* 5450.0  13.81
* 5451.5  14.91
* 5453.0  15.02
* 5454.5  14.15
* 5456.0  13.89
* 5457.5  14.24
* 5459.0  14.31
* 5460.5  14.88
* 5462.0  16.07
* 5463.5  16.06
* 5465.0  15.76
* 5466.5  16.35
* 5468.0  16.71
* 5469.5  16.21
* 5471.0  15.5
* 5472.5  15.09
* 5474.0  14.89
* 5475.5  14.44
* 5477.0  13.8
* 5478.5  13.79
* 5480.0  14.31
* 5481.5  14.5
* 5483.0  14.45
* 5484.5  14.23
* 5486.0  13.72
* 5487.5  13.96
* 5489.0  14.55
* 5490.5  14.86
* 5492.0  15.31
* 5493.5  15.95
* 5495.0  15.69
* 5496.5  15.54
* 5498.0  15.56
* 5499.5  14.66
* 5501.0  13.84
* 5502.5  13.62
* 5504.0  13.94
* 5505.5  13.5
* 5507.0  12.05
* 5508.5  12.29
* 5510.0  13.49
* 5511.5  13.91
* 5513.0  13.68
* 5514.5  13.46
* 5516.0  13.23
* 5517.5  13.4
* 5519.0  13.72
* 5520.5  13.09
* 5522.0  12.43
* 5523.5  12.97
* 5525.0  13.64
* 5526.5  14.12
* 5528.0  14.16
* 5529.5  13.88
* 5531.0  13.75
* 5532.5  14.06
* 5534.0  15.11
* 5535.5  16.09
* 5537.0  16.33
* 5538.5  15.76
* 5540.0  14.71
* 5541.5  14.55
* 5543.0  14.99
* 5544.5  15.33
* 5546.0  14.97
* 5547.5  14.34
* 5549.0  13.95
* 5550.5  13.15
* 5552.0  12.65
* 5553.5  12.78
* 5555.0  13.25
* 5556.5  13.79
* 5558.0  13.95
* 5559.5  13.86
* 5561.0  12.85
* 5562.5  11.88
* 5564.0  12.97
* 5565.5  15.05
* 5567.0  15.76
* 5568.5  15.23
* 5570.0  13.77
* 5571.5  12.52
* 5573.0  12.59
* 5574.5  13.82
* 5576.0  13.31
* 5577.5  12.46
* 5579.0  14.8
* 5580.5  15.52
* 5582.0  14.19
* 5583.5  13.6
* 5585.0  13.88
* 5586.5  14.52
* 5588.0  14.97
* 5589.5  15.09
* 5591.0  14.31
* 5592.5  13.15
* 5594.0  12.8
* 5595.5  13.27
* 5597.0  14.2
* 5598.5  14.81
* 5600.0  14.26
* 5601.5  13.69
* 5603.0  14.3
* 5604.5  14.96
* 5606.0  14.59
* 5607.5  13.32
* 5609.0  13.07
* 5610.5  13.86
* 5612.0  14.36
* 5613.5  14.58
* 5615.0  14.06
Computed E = 28.9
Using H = 13.9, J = 15.02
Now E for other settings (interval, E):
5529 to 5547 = 31.3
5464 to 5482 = 31.8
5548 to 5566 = 28.4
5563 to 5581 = 29.7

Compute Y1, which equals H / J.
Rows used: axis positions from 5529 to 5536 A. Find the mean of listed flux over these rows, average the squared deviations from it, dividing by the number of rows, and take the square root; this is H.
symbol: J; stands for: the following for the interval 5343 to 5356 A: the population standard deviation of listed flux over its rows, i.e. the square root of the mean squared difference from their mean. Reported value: 1.6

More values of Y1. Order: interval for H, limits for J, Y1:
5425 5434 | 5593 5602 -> 0.6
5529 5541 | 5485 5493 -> 1.6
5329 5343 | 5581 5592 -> 1.5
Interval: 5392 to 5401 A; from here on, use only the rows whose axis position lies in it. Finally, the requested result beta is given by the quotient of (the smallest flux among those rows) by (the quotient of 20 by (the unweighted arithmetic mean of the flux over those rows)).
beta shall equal 8.45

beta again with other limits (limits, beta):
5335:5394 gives 7.44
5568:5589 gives 8.69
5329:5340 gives 7.60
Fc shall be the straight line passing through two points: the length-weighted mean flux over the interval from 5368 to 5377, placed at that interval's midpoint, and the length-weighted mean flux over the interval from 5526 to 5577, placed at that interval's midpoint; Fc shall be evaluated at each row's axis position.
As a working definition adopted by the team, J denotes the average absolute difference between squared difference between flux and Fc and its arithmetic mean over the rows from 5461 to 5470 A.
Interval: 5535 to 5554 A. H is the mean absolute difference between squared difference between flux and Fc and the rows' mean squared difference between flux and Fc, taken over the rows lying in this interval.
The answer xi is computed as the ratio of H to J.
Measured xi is 1.08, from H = 1.3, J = 1.18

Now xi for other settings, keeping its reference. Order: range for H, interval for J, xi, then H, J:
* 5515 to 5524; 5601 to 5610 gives 0.91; 0.5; 0.59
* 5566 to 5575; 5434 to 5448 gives 2.04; 1.1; 0.54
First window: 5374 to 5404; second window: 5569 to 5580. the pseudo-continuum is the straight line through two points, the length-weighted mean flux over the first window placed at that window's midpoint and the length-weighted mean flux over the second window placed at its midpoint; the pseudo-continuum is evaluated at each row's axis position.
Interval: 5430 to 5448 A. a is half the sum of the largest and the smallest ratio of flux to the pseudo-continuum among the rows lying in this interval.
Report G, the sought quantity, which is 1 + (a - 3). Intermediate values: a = 1.07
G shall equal -0.93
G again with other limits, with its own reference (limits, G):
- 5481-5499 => -0.88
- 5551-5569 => -0.97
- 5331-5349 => -0.99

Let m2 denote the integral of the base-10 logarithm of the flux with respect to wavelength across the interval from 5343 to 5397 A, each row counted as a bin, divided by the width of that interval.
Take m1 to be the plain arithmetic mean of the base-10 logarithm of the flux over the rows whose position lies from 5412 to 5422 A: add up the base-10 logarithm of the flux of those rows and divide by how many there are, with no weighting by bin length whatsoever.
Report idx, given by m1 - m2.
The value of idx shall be 0.05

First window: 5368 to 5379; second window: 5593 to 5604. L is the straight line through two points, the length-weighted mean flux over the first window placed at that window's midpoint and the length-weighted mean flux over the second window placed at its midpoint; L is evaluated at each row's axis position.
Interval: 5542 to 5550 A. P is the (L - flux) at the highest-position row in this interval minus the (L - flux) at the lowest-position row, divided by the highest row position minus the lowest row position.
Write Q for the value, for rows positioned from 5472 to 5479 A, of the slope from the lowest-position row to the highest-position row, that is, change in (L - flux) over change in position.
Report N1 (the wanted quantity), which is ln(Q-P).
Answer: -3.1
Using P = 0.2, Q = 0.2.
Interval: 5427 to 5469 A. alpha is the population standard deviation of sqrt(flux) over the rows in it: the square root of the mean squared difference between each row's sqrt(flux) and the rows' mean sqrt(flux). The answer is 0.126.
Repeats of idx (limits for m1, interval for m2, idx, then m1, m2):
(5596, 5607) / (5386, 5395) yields 0.01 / 1.158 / 1.15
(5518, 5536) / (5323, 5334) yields 0.00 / 1.143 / 1.14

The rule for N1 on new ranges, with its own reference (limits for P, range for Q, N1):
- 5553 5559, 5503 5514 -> -1.2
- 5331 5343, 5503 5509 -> -1.0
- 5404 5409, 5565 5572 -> -1.2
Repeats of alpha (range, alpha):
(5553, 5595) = 0.136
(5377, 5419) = 0.191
